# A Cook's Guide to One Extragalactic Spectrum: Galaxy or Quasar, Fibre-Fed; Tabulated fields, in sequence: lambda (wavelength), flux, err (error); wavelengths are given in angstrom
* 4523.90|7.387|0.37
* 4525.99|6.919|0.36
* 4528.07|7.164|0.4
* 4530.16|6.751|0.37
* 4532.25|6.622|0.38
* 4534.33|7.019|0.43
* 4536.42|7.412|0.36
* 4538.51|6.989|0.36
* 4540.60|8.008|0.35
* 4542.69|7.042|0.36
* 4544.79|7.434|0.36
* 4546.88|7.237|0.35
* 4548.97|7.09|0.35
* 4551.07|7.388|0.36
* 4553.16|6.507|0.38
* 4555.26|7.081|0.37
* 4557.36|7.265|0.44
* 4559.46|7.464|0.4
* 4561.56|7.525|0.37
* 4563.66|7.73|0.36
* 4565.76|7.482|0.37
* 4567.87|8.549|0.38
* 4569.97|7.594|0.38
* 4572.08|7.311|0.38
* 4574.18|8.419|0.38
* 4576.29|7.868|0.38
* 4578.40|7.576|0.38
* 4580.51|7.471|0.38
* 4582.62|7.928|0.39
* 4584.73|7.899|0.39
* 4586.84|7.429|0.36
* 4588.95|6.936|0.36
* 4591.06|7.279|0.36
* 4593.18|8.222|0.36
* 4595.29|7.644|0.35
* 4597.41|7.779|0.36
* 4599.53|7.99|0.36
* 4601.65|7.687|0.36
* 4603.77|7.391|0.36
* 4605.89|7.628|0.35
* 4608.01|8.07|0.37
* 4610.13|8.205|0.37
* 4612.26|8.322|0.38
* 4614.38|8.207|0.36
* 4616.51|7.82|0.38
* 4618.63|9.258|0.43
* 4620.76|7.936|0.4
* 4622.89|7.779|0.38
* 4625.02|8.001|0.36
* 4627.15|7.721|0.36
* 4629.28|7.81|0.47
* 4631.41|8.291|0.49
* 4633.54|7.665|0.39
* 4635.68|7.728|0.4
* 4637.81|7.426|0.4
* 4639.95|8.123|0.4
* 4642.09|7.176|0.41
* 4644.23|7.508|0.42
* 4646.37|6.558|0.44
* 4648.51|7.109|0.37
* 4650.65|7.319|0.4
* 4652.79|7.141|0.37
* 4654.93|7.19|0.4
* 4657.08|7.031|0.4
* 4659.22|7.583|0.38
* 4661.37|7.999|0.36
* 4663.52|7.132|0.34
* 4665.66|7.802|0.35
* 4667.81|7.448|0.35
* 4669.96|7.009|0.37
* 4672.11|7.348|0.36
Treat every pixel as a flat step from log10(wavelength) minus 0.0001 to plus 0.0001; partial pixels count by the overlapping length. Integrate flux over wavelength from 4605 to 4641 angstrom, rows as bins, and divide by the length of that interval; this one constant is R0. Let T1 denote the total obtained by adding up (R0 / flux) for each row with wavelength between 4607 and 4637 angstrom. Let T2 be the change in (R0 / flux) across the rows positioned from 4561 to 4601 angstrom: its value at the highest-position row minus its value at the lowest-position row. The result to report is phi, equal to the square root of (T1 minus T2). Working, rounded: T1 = 14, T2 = -0.06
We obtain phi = 3.74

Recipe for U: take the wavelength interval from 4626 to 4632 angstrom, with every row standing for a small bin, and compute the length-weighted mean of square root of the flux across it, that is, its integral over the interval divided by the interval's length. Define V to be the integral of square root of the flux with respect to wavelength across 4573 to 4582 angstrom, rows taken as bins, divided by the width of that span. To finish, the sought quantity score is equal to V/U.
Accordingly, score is 0.99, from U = 2.81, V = 2.80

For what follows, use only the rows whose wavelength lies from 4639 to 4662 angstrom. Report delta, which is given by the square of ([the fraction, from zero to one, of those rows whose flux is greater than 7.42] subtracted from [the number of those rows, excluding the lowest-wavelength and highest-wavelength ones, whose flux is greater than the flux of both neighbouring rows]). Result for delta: 7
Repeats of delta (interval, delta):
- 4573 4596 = 1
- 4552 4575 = 2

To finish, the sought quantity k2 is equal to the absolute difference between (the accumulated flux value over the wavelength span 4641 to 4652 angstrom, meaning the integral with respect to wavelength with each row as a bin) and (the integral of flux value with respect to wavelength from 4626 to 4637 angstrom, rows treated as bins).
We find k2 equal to 8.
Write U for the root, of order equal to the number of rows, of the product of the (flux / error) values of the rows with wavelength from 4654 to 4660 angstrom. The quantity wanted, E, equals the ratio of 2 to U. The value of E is 0.108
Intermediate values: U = 18.5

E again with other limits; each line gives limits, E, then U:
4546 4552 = 0.098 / 20.5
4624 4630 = 0.100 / 19.9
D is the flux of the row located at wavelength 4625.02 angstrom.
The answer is 8.001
